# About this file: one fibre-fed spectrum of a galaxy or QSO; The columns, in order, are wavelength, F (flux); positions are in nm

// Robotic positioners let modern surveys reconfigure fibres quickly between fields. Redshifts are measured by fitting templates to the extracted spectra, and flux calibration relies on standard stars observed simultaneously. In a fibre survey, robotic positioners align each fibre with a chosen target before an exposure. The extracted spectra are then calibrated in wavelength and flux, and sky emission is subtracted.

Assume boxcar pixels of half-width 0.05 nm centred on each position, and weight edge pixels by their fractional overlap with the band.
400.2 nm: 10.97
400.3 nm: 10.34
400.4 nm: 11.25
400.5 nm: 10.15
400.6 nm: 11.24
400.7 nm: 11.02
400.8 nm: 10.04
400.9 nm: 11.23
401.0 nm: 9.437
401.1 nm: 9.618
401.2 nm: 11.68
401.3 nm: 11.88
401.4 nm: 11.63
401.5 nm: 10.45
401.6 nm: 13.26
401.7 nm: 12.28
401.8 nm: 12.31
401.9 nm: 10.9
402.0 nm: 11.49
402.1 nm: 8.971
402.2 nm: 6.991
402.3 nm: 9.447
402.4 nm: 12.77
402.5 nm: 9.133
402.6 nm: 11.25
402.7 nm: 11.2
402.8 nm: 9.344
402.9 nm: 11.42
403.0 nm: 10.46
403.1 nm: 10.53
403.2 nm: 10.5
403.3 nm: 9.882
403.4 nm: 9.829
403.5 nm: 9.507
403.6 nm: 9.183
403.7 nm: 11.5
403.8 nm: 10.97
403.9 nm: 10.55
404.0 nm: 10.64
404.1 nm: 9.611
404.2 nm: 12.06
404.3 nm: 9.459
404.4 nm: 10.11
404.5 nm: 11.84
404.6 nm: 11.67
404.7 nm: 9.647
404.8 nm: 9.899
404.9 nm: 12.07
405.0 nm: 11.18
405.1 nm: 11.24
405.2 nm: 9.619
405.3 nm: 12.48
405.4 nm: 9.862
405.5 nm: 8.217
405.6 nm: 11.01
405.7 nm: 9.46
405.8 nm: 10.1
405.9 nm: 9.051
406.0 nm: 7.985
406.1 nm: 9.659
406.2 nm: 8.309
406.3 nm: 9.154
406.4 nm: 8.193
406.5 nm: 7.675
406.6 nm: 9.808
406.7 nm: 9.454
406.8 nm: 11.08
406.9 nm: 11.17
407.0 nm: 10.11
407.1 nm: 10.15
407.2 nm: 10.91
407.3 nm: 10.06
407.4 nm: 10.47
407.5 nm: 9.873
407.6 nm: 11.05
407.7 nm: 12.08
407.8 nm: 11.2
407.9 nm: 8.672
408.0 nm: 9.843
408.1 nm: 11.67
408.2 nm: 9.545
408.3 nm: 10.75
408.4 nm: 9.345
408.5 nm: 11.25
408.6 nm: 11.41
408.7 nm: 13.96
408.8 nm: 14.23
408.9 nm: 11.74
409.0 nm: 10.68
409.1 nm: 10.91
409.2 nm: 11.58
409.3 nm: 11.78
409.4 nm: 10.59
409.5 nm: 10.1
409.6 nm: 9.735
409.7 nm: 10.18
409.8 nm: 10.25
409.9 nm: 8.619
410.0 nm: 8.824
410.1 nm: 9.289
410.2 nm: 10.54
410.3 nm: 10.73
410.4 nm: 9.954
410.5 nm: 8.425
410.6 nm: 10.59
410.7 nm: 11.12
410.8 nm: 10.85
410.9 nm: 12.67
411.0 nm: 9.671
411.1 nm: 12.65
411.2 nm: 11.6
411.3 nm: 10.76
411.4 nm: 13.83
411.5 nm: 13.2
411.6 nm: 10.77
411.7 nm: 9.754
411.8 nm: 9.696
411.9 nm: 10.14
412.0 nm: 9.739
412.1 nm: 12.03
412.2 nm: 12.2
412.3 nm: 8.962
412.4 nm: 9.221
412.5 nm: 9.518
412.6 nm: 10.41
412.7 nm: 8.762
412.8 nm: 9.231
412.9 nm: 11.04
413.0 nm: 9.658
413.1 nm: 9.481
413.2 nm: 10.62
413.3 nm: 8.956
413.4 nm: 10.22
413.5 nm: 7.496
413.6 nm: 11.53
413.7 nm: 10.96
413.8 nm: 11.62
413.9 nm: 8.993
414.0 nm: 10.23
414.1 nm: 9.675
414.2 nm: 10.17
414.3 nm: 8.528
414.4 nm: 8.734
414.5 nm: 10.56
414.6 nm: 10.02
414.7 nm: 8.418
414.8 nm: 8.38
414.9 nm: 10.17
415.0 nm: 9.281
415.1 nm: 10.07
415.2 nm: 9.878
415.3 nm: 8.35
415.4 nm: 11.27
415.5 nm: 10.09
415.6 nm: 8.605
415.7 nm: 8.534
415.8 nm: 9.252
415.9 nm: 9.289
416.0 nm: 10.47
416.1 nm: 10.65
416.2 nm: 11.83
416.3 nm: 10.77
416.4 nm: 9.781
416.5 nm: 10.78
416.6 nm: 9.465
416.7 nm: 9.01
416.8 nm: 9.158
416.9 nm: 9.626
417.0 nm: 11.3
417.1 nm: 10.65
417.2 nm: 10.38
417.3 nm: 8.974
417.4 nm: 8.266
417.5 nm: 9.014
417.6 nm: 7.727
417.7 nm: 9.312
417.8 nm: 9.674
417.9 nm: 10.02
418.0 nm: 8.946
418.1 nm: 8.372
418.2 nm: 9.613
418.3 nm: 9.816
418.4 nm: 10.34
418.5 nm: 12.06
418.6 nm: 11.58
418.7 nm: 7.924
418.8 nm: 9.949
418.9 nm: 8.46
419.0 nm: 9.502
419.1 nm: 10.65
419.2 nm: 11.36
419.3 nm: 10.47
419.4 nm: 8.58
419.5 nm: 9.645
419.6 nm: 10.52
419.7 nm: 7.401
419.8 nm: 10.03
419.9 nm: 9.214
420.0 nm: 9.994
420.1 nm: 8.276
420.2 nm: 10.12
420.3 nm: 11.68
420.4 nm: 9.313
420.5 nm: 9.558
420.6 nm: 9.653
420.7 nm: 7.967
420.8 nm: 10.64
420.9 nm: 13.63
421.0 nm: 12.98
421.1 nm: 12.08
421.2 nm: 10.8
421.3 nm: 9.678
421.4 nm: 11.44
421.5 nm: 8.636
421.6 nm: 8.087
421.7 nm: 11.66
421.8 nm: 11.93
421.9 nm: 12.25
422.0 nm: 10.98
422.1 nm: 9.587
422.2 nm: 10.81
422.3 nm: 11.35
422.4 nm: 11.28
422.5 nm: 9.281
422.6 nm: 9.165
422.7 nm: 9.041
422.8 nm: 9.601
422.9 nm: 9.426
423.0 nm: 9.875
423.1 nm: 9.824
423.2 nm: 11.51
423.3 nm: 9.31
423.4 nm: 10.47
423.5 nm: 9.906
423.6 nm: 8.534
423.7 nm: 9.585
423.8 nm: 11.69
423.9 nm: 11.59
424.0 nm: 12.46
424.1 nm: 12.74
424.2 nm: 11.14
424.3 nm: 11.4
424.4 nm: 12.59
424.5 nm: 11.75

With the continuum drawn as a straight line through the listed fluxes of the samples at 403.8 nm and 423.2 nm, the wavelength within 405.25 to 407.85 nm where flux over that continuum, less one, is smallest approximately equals 406.5 nm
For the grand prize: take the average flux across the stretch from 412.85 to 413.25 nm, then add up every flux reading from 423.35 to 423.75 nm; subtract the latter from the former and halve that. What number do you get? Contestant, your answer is -14.1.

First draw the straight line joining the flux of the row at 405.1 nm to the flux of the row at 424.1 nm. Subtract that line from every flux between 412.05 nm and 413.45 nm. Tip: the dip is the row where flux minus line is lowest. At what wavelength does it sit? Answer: 412.7 nm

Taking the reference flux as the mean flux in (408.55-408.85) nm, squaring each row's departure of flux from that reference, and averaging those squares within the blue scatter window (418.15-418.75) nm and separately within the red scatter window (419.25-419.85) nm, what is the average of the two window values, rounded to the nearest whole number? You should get 13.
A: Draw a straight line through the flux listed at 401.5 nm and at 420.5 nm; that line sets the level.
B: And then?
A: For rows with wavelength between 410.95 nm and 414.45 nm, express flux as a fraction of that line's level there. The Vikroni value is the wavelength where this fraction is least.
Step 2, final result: 413.5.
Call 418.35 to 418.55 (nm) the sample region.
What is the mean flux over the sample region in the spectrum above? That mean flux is 11.2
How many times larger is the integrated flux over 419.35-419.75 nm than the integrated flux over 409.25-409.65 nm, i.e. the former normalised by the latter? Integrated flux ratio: 0.86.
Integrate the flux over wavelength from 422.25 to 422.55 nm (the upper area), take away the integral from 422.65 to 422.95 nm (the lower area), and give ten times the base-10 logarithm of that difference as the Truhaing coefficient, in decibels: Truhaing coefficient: -4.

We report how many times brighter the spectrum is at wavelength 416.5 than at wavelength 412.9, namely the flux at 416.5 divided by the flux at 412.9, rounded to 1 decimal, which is 1.0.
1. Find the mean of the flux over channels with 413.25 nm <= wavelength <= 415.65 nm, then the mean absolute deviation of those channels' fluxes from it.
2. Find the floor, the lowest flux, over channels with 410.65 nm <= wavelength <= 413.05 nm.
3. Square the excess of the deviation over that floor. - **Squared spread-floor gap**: 62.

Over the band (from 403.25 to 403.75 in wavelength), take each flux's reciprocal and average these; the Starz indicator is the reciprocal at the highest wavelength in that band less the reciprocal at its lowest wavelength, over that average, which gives -0.1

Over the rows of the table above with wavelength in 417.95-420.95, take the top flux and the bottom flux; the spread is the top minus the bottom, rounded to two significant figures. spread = 6.2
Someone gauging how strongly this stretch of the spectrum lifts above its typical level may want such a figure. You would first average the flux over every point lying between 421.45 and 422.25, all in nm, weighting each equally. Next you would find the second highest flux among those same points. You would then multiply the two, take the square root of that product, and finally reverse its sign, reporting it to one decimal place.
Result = -11.2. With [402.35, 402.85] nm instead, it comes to -11.0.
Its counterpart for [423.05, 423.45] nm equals -10.4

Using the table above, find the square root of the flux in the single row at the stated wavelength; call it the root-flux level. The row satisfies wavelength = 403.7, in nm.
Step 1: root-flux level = 3.4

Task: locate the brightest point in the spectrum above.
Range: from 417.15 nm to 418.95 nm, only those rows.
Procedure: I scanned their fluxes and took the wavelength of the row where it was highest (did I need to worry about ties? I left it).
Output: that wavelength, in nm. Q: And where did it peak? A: 418.5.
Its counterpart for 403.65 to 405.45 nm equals 405.3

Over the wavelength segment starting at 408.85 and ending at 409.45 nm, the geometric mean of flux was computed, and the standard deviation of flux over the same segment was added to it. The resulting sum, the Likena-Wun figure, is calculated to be 11.7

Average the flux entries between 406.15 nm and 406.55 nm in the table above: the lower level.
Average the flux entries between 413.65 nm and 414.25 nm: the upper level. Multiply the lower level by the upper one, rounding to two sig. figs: 86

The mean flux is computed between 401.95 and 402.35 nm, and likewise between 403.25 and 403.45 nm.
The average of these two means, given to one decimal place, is 9.5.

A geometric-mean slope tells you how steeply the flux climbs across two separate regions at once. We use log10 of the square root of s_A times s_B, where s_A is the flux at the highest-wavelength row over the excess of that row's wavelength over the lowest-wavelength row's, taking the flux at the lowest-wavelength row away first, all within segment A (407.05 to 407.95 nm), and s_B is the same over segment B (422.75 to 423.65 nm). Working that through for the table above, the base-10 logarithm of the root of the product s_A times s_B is 0.20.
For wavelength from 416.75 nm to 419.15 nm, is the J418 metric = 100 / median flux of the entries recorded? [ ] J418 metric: 10.4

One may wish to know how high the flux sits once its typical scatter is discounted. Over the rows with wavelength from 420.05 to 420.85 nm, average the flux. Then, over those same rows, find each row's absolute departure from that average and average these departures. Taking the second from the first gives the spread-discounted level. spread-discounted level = 8.8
